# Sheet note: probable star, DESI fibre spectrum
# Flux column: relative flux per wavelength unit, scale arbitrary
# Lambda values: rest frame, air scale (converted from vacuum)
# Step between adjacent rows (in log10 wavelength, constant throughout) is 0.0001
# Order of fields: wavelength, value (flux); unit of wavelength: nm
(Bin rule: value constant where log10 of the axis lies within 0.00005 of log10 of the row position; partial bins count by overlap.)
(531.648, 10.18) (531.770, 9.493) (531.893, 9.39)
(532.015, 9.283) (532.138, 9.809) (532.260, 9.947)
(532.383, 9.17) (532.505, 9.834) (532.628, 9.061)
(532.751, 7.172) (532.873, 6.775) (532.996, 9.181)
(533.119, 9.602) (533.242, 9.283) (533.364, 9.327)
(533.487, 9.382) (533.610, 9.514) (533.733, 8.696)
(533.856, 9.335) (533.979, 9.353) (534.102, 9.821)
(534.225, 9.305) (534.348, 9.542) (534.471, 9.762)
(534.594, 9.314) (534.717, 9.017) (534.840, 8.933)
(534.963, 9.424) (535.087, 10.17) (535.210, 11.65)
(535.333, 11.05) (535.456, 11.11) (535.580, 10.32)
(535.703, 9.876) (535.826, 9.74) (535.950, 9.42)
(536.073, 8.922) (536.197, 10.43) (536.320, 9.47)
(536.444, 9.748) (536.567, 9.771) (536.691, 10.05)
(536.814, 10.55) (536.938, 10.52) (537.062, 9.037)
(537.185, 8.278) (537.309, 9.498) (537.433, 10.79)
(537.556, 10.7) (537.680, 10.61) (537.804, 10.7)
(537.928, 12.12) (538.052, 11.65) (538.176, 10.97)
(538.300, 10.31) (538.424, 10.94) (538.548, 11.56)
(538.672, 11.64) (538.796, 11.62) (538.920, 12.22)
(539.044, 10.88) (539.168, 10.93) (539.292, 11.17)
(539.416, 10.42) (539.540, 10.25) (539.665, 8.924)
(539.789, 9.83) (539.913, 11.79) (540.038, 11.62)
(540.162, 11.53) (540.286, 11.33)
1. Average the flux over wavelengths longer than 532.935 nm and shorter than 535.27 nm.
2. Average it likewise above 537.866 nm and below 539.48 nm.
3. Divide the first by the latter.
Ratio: 0.84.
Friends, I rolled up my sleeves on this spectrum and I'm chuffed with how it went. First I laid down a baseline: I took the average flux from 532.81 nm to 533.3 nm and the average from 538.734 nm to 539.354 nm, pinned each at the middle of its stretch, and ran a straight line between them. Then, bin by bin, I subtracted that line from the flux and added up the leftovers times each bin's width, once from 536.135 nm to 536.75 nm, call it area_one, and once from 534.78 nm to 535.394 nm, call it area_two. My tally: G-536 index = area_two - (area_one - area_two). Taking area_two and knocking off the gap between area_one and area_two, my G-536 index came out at 1.0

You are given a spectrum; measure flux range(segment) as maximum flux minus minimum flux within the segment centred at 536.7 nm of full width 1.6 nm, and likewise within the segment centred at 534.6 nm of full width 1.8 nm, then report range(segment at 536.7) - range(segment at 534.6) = -0.4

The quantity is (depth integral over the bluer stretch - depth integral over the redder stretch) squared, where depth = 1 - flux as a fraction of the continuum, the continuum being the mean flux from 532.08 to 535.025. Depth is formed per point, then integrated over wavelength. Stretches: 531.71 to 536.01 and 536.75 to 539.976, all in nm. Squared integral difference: 0.149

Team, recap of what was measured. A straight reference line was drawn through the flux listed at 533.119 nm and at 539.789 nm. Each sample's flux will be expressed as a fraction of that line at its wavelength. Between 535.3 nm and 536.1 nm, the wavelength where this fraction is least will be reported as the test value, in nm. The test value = 536.073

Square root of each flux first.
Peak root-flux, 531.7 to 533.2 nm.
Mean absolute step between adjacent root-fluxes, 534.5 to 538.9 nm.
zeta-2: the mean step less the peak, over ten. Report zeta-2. -0.307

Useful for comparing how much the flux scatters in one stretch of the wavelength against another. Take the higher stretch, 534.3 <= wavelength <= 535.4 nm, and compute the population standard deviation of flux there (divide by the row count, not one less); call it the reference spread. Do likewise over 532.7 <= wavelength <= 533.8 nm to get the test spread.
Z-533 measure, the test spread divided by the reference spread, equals 1.1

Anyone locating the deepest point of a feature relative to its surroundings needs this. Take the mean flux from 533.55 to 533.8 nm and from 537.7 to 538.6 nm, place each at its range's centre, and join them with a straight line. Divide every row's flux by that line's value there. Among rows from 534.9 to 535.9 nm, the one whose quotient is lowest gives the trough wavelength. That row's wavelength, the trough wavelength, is 535.826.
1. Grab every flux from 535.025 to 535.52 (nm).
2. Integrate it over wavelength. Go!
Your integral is 5.4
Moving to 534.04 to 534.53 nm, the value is 4.7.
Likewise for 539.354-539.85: 4.9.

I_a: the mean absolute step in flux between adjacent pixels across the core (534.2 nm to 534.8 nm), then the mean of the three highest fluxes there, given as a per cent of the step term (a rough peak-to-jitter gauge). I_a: 3174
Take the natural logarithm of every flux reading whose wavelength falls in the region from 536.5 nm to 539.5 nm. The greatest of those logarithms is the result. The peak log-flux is 2.50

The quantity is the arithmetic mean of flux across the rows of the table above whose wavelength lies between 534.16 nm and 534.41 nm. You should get 9.4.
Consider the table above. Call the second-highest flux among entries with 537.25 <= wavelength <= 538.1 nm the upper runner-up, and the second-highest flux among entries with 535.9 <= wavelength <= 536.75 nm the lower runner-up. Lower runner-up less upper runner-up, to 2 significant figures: -1.6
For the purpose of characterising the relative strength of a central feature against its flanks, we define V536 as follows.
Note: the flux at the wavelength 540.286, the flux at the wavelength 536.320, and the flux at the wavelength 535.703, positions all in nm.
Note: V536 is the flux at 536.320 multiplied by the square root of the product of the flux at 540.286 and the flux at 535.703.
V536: 100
